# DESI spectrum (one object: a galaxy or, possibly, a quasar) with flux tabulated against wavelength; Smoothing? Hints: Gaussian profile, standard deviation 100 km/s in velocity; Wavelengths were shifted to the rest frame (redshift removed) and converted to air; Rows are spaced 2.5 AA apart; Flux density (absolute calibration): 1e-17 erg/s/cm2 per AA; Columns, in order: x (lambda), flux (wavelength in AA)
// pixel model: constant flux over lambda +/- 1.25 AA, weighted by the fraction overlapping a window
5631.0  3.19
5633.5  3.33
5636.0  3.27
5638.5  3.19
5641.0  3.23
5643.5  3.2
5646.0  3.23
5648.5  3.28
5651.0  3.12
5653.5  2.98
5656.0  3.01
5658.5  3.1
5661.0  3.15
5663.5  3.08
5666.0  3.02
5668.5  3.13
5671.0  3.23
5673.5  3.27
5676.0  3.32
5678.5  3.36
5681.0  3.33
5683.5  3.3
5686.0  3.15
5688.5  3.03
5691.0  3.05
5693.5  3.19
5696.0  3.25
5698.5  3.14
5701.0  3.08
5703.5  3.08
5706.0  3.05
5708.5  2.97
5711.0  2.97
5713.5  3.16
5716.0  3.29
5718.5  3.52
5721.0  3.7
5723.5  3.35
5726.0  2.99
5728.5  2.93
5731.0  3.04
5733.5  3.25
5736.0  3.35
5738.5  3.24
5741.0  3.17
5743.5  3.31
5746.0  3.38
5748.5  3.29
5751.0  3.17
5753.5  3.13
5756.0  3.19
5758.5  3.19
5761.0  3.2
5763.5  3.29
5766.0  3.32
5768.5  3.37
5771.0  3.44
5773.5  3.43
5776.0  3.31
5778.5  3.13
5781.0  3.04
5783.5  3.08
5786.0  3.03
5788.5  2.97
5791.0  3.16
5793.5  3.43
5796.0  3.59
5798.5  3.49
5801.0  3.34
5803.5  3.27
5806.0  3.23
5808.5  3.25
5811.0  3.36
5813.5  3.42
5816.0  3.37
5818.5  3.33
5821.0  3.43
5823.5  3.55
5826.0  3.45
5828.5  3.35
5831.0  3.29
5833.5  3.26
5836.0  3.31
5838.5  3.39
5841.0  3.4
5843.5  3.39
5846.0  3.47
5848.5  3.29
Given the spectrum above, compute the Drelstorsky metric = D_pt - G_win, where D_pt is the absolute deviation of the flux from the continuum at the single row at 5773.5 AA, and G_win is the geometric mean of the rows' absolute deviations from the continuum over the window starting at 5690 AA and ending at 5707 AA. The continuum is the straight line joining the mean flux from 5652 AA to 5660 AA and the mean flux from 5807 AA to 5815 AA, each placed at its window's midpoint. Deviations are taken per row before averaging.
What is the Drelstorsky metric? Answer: 0.10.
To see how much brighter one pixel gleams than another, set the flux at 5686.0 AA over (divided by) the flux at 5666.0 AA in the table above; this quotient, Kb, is 1.04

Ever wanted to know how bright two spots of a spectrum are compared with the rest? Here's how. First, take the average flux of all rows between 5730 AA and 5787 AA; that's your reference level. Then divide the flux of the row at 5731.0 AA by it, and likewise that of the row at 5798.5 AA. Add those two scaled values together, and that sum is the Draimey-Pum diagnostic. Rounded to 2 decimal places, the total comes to 2.02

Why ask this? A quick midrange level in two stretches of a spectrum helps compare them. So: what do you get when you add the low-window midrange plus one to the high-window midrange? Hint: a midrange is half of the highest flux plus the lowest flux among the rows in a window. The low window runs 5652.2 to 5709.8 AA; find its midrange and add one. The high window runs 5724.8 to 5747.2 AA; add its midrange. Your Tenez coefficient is 7.32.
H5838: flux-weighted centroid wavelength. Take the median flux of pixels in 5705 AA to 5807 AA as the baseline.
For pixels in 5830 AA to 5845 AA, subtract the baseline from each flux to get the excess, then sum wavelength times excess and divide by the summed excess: 5839.3 AA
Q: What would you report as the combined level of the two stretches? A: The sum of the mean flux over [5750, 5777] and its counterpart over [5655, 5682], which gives 6.46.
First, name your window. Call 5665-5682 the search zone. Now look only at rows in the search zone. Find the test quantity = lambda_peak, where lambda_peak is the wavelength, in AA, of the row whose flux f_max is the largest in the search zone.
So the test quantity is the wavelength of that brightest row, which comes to 5678.5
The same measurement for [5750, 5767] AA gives 5766.0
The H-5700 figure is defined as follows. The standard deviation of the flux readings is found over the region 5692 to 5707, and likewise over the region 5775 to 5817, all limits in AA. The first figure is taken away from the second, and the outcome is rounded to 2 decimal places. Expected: 0.10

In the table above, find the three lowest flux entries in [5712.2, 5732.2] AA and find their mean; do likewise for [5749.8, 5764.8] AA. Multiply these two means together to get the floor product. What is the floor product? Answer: 9.4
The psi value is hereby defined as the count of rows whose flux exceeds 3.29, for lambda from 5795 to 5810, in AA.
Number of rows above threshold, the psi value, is 3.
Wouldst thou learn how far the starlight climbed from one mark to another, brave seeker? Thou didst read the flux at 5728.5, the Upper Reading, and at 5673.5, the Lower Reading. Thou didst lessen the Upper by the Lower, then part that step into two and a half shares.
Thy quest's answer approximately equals -0.136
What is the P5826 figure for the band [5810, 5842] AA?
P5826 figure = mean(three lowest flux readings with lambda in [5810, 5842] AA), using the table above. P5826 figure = 3.29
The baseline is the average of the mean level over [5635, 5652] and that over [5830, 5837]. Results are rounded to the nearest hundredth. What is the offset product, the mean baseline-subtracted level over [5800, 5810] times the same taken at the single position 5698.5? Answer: 0.00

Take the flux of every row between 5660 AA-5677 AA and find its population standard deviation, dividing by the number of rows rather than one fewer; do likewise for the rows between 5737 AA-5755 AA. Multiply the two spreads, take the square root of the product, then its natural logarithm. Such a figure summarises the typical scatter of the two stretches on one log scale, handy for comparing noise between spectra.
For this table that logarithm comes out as -2.40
